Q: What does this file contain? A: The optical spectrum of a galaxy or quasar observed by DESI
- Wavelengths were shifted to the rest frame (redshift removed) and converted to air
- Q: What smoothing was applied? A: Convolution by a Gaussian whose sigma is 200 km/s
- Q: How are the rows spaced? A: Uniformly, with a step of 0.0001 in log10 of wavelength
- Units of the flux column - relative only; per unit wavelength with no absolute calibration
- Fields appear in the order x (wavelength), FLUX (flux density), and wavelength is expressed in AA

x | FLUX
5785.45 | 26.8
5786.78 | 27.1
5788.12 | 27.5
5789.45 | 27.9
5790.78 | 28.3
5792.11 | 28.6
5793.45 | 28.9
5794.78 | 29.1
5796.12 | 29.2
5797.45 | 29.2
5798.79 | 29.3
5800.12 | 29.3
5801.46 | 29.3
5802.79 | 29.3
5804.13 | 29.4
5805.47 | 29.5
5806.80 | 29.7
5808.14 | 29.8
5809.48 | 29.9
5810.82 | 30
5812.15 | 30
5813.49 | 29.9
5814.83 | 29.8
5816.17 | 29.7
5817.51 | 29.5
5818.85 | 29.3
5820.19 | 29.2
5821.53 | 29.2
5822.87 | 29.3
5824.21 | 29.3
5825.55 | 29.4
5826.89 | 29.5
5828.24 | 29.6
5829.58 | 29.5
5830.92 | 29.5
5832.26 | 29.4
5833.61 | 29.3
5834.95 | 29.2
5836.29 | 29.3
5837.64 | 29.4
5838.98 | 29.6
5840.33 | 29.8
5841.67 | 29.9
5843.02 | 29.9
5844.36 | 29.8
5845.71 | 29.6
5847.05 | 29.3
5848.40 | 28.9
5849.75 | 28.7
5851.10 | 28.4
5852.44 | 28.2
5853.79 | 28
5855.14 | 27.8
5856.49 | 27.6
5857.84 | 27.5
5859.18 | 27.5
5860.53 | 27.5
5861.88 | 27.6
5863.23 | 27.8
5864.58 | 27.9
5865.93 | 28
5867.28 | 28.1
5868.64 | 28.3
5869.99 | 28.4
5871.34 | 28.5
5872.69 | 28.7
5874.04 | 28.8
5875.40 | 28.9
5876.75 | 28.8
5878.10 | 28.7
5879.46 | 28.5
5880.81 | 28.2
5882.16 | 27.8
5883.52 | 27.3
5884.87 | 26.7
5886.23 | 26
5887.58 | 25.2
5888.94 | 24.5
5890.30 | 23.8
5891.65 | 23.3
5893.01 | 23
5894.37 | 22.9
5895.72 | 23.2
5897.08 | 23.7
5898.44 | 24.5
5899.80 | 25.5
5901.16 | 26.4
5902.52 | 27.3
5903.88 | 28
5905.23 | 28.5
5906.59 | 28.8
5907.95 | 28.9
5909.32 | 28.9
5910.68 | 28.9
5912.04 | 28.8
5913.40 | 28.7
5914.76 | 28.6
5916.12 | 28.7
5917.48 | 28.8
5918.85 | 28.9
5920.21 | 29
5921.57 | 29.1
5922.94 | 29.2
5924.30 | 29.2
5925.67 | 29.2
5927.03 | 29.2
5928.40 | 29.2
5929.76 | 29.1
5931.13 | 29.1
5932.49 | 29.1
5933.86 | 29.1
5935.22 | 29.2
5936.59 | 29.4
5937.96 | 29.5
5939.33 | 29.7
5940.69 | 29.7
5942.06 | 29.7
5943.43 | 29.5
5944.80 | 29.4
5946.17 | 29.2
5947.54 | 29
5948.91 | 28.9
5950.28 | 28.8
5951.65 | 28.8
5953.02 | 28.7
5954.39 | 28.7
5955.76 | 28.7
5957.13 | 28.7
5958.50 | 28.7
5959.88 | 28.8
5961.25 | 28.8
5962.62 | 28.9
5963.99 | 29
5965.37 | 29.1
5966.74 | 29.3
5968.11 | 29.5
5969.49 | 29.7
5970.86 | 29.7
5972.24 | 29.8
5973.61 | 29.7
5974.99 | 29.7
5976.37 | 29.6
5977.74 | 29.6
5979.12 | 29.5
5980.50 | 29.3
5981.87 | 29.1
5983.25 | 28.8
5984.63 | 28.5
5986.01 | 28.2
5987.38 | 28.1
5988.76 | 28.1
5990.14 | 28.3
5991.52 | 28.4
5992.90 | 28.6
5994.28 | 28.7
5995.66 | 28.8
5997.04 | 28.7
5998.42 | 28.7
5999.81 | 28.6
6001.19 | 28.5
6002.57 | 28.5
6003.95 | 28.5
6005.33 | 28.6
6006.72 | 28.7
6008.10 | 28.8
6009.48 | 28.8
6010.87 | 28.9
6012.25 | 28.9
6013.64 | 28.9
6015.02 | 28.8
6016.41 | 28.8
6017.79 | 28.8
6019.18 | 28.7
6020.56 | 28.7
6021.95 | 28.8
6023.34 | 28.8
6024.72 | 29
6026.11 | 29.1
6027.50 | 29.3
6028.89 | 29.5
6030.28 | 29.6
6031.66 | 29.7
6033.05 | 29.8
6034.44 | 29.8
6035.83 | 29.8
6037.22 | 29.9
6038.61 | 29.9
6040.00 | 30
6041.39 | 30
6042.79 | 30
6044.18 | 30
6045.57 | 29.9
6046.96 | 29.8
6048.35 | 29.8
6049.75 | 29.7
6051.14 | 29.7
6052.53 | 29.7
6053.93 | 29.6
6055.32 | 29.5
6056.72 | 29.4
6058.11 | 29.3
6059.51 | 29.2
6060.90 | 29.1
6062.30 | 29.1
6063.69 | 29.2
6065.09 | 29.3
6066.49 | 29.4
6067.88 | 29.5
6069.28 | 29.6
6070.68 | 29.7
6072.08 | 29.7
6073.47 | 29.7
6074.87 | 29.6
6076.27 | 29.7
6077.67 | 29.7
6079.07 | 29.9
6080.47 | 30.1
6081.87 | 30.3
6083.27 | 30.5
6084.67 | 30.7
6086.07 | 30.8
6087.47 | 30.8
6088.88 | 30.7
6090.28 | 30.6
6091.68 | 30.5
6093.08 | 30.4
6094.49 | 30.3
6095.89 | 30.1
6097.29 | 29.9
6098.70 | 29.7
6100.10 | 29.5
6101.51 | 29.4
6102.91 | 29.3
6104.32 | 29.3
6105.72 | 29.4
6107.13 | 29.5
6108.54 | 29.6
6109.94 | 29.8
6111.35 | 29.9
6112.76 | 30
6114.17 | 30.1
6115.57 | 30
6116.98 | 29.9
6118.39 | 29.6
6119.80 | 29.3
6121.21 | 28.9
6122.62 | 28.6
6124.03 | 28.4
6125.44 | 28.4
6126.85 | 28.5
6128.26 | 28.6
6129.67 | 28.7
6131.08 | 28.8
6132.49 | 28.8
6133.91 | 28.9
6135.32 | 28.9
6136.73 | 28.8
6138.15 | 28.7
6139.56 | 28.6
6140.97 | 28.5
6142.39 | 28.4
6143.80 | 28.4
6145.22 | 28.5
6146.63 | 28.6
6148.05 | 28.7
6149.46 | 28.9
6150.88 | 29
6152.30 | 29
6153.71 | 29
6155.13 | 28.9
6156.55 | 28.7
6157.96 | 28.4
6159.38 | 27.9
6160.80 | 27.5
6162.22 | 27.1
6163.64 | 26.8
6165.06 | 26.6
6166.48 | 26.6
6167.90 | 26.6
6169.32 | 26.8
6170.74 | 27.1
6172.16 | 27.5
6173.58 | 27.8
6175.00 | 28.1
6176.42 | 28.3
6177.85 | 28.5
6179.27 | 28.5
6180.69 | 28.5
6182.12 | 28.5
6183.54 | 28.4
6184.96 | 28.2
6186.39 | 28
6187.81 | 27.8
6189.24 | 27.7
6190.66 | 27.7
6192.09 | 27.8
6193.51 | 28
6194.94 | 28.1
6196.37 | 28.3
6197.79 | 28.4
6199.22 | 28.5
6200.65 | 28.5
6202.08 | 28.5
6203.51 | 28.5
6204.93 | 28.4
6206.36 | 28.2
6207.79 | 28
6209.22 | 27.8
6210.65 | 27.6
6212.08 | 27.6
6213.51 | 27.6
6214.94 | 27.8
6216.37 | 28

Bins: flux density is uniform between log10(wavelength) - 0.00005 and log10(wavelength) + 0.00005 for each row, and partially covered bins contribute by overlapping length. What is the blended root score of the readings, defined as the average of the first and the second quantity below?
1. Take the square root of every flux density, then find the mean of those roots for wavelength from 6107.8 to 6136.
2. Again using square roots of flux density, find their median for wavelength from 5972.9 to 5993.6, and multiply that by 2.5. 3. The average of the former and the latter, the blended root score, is 9.41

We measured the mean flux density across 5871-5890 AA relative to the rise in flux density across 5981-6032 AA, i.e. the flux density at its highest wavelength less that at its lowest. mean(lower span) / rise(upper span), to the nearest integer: 46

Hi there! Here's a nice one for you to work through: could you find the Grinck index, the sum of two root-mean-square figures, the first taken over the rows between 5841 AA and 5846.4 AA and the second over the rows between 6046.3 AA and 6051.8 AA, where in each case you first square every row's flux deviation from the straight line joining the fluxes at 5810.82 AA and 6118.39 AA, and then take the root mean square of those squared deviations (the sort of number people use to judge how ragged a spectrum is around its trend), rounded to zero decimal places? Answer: 0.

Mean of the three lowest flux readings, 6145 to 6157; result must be 28.6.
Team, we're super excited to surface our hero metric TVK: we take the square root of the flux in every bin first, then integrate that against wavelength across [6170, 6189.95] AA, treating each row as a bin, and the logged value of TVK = 106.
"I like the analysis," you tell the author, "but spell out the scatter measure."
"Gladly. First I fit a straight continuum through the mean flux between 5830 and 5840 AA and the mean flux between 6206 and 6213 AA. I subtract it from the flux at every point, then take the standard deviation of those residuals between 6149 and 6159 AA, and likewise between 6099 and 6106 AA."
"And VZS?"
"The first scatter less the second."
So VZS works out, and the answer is 0.13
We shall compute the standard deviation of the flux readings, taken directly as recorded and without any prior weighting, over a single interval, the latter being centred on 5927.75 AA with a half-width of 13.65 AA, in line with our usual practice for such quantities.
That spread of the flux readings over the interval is 0.28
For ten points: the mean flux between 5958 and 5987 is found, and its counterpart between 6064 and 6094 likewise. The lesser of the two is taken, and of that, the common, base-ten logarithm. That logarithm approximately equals 1.47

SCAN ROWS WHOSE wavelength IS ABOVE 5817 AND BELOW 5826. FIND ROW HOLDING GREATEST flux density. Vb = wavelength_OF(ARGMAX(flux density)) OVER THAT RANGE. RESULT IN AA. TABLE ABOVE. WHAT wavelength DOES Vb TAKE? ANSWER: 5817.51 AA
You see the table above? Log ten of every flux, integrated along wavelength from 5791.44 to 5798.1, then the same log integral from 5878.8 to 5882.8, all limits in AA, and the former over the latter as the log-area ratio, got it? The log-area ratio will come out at 1.7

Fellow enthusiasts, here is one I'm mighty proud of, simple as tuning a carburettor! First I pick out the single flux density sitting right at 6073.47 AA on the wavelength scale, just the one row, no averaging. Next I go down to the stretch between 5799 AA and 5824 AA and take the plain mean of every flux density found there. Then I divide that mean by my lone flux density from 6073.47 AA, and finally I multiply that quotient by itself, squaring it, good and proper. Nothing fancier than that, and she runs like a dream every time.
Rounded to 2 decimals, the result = 0.99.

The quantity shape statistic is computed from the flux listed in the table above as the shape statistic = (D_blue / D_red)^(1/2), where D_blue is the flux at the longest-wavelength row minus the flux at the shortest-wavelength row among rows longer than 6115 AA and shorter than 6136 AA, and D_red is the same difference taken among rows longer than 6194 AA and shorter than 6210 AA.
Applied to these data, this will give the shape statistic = 1.9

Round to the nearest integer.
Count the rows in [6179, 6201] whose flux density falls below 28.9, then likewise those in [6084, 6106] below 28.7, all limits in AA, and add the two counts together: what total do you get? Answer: 16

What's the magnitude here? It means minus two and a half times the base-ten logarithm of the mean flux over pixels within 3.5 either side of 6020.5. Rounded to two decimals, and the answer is -3.65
